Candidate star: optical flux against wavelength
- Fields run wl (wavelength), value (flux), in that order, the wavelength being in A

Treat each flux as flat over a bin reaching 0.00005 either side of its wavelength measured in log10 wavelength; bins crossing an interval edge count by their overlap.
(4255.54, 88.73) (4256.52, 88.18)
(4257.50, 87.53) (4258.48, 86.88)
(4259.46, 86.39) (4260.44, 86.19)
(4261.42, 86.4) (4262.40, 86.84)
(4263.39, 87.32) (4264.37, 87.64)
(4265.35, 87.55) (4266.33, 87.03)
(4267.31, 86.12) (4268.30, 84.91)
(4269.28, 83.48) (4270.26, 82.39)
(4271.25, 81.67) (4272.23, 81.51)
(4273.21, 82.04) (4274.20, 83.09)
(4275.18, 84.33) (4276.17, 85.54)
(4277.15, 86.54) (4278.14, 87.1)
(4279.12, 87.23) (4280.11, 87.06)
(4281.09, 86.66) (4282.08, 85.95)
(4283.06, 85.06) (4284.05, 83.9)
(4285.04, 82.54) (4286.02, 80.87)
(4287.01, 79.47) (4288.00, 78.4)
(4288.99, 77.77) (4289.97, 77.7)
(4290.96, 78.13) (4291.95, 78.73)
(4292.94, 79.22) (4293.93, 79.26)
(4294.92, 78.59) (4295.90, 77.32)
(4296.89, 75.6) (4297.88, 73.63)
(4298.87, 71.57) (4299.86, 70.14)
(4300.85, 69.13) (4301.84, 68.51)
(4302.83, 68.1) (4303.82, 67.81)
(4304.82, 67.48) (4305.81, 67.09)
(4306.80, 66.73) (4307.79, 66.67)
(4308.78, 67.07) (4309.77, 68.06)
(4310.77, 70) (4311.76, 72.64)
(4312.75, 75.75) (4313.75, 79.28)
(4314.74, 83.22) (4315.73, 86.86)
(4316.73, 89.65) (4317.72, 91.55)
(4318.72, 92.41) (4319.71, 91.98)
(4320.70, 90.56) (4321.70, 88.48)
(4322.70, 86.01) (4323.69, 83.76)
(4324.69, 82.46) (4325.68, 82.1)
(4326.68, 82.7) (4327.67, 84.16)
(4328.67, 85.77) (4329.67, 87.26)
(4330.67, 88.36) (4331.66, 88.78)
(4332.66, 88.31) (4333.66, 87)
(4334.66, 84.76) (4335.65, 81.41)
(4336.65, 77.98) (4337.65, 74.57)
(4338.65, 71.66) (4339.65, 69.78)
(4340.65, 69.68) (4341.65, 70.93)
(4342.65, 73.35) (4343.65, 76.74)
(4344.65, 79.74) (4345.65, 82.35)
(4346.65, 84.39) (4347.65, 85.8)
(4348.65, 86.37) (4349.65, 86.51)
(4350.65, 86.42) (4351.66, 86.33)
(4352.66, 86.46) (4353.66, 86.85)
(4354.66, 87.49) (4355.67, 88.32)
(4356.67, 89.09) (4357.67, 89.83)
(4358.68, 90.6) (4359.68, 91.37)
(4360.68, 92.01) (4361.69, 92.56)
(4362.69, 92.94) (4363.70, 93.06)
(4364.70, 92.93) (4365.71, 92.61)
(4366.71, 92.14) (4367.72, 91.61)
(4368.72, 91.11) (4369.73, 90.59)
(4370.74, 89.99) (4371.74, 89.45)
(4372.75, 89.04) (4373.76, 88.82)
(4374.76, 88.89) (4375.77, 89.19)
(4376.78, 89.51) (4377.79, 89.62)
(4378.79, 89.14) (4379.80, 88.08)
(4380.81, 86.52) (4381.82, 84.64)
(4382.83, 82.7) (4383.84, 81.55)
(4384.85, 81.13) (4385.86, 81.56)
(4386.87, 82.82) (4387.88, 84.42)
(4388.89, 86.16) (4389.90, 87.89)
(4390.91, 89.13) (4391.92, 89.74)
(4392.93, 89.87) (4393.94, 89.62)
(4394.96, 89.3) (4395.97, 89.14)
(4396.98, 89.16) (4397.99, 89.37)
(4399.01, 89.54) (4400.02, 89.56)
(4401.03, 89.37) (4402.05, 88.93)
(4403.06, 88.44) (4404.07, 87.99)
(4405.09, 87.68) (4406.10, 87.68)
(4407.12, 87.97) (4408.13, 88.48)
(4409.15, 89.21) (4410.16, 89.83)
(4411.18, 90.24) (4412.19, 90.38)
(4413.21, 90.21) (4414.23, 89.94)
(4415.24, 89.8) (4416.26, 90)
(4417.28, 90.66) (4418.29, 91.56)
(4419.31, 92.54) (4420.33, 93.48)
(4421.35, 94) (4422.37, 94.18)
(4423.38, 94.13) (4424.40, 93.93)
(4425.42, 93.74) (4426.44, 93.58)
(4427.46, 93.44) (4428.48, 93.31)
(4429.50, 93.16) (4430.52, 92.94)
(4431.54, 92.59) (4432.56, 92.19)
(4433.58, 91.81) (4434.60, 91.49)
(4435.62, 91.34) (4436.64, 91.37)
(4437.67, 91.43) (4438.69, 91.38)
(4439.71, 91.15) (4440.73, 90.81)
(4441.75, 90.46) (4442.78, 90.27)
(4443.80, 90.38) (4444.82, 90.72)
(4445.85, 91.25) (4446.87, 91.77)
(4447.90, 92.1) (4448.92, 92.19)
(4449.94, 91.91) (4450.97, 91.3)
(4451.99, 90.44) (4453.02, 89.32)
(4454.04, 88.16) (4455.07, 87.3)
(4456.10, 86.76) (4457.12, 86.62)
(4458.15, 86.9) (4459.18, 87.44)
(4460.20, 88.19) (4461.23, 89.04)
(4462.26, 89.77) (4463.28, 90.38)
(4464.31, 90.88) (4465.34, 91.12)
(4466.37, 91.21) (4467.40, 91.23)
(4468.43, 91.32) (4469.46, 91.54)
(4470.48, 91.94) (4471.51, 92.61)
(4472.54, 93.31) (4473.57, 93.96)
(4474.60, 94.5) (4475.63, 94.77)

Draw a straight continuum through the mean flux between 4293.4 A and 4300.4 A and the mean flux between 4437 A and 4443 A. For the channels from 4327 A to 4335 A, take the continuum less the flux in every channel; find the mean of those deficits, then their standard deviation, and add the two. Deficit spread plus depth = -6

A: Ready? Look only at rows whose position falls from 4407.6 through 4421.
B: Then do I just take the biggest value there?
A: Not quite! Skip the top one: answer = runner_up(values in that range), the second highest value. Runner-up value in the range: 92.54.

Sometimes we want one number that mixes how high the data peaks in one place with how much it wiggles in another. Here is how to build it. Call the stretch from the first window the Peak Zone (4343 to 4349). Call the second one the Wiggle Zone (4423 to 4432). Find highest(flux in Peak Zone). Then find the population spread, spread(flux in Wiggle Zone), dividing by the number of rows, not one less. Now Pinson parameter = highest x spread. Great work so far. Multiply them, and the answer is 40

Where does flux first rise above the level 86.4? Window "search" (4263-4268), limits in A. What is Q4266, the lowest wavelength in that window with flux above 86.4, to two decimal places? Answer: 4263.39 A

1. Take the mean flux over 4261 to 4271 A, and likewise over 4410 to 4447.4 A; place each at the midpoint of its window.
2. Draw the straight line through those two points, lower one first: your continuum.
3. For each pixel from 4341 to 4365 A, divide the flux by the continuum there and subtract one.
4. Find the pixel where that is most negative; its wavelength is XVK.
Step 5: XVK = 4341.65 A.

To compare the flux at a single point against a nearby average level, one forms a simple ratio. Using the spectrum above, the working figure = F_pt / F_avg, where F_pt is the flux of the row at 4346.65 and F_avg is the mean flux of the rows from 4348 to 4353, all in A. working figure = 0.98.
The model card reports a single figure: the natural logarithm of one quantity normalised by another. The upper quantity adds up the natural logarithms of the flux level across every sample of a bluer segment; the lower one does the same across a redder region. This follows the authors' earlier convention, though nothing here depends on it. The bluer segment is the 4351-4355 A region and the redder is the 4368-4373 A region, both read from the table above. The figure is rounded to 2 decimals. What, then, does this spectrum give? -0.23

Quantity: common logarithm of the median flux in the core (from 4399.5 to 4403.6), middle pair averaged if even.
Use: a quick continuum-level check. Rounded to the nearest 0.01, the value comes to 1.95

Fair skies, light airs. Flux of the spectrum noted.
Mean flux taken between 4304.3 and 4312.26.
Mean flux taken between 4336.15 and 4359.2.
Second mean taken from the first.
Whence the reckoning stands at -14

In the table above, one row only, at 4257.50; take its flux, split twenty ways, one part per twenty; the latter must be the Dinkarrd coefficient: 4.38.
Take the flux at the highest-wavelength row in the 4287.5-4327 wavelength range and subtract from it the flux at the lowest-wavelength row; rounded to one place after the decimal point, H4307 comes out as 4.3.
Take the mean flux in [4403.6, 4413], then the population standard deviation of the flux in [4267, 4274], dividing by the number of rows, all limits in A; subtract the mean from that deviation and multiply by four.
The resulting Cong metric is -349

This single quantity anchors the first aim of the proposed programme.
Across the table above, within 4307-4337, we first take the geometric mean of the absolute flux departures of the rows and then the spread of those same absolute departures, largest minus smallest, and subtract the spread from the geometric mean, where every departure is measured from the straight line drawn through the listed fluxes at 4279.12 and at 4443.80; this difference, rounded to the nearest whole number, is -18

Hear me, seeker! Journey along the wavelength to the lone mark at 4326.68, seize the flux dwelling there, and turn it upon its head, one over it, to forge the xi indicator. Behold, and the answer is 0.0121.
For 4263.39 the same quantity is 0.0115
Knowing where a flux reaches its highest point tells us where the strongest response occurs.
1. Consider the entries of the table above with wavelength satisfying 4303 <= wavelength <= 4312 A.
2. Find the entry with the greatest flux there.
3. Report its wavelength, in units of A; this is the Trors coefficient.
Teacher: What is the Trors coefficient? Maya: 4311.76 A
